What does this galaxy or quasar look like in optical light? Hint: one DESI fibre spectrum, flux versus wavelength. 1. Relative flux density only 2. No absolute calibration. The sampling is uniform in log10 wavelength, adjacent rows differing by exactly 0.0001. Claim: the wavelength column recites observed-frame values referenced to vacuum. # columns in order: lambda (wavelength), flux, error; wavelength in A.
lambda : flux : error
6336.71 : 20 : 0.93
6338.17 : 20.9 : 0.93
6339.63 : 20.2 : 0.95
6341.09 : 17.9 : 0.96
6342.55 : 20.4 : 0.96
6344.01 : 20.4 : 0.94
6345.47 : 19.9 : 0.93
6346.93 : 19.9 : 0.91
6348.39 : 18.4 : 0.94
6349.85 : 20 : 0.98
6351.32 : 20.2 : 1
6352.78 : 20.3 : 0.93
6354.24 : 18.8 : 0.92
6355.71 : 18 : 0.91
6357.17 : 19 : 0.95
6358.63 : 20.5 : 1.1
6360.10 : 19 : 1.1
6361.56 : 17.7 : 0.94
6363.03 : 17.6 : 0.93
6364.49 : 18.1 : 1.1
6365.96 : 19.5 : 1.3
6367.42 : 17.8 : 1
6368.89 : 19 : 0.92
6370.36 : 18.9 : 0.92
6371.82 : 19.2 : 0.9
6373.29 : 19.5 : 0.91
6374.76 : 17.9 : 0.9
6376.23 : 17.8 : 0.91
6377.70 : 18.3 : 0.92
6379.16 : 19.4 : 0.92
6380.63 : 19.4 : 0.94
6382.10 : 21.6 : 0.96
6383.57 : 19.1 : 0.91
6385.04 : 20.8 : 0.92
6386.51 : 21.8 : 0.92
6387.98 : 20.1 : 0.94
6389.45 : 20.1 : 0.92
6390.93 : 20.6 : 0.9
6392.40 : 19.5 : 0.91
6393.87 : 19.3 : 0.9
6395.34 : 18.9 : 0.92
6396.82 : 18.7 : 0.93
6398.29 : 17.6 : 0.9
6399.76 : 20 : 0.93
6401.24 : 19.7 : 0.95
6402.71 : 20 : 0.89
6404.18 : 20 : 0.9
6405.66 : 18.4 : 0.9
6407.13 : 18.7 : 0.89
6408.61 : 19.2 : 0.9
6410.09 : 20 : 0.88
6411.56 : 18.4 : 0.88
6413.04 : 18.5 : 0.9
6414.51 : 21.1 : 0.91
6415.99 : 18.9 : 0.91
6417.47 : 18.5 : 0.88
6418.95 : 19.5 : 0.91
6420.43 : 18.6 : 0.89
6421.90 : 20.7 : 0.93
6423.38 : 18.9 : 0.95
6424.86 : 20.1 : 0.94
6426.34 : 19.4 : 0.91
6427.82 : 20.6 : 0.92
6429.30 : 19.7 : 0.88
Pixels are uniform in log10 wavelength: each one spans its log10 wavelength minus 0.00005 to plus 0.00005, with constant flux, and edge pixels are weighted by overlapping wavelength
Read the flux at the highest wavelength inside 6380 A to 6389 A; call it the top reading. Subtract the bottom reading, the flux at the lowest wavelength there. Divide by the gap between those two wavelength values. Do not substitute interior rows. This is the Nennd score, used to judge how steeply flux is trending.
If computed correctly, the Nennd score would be 0.10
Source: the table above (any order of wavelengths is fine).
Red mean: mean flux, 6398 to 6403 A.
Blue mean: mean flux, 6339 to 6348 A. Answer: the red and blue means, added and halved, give 19.6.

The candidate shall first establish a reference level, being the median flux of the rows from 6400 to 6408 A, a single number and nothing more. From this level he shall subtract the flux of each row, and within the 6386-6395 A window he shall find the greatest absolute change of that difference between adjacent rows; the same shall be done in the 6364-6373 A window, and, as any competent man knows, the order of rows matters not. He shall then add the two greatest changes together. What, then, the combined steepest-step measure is 3.40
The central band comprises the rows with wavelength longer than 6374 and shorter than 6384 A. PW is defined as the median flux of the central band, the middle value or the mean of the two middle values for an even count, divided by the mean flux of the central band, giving 1.00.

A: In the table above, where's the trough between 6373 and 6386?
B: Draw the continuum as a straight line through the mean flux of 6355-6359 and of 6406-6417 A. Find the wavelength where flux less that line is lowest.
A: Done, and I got 6376.23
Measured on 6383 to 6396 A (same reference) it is 6395.34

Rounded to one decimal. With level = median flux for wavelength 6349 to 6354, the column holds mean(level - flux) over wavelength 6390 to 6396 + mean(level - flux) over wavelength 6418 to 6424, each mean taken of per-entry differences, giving 1.4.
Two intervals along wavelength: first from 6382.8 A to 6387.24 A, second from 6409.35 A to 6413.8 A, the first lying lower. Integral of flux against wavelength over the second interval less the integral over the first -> -6.7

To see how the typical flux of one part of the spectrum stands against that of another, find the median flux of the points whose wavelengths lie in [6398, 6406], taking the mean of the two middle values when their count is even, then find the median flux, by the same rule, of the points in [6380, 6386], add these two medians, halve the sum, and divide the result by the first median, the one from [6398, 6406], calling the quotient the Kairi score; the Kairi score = 1.01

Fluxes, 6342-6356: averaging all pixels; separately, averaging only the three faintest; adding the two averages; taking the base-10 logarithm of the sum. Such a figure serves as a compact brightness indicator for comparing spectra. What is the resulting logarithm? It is 1.58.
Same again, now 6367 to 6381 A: 1.56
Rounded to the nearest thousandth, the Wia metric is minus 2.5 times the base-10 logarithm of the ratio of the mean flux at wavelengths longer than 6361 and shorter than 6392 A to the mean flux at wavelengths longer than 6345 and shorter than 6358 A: 0.008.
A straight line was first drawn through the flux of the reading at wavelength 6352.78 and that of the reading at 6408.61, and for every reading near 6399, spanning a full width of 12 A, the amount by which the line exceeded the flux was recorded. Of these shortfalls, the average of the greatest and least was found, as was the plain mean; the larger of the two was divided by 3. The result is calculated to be 0.18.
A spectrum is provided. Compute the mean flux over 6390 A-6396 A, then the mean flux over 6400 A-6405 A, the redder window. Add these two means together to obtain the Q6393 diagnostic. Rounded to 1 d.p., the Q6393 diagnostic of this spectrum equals 39.5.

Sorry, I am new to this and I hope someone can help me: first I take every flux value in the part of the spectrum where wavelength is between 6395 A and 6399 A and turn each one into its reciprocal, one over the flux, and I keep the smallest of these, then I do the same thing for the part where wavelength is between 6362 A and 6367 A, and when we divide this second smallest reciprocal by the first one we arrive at 0.97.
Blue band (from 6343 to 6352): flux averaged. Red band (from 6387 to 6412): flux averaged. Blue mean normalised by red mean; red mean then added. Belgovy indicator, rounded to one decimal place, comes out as 20.4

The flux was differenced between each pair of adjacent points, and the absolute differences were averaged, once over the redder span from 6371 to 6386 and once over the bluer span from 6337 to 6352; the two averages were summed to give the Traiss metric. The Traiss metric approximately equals 2.14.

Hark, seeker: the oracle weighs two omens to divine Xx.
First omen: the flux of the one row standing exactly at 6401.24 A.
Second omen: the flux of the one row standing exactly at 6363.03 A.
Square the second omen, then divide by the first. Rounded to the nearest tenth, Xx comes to 15.7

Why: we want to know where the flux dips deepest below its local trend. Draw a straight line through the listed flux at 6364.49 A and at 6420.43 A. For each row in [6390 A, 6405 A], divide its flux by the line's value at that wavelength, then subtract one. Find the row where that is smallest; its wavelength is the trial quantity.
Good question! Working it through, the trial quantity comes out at 6398.29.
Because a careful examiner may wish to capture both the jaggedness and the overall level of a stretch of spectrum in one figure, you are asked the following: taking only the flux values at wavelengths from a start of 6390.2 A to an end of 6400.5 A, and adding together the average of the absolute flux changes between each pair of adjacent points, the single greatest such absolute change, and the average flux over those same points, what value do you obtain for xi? 22.5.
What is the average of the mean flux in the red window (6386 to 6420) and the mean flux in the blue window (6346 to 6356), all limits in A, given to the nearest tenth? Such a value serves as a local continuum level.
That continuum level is 19.4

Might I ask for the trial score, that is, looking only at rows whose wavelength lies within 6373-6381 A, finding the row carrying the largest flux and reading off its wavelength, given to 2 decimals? 6373.29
